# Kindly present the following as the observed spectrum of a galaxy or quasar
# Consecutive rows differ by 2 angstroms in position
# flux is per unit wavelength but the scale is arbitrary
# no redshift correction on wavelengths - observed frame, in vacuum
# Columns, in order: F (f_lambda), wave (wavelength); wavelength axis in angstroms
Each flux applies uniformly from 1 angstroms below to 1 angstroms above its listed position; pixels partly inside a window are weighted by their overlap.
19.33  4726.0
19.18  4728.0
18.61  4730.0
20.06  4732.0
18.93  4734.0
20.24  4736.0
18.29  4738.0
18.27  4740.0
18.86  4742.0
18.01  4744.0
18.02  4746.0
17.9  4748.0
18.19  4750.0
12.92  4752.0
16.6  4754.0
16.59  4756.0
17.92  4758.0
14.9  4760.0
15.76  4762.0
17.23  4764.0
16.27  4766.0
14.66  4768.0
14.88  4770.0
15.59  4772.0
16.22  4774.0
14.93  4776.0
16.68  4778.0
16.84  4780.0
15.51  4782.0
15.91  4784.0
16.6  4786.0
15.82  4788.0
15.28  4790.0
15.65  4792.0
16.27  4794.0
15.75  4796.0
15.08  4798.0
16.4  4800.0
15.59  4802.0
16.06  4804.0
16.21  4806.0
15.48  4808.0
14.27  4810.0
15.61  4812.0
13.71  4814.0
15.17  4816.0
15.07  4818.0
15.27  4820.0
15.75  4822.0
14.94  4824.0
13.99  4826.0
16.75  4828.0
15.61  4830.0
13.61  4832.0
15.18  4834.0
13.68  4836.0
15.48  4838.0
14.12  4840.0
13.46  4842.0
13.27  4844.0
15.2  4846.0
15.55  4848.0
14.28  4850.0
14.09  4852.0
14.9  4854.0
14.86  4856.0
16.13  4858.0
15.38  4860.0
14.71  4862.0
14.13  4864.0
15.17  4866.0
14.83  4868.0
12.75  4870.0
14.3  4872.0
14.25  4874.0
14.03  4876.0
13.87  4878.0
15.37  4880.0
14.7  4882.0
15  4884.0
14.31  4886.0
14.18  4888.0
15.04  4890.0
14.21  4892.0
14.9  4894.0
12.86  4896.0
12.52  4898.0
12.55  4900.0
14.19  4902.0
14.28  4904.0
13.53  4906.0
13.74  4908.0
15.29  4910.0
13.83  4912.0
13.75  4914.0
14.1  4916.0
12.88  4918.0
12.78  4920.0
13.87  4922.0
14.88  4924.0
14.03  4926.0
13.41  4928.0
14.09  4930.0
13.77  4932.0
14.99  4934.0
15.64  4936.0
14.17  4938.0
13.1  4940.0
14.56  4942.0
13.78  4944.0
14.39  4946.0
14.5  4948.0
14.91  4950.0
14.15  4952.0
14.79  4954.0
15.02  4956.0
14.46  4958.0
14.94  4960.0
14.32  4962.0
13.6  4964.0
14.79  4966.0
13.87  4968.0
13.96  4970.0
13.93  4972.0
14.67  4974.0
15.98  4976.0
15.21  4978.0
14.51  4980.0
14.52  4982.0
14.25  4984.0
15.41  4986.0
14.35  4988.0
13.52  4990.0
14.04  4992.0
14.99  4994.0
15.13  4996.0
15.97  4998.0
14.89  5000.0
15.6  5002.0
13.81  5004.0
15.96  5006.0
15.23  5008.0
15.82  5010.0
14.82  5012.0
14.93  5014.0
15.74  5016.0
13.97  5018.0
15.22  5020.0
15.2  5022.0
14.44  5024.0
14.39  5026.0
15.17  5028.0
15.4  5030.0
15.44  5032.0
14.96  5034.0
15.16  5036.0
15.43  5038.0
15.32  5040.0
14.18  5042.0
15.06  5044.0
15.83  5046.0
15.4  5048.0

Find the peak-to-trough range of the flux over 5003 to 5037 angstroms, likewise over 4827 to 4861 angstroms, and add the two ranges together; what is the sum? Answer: 5.6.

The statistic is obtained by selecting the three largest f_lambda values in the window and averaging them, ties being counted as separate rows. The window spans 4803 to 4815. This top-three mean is 16.0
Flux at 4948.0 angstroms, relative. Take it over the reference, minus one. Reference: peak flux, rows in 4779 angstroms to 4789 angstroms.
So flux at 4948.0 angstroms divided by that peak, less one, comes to -0.14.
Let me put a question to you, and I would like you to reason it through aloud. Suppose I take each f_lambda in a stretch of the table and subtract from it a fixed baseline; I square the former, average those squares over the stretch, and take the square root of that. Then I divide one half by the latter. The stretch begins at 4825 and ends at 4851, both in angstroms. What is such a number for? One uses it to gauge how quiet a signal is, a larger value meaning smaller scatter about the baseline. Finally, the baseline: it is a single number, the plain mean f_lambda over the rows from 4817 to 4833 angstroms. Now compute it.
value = 0.44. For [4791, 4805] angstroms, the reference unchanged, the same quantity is 0.61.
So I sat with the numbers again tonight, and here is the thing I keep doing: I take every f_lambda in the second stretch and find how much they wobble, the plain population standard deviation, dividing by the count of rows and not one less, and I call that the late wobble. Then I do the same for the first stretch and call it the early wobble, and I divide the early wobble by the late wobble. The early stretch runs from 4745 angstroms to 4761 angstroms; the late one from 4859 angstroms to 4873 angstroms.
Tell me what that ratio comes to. 2.2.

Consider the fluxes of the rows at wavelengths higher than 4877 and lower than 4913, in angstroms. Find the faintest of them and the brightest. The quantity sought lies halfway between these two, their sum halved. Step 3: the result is 13.9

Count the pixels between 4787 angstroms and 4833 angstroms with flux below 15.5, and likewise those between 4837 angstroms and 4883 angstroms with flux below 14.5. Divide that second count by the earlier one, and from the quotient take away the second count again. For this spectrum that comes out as -10.0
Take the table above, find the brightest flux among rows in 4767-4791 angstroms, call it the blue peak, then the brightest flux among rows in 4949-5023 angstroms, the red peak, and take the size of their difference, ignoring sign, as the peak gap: 0.86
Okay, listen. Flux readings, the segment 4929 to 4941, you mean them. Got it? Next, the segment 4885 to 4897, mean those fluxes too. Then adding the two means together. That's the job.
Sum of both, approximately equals 28.5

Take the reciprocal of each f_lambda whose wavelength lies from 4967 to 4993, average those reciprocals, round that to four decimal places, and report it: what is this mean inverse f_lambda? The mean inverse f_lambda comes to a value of 0.0692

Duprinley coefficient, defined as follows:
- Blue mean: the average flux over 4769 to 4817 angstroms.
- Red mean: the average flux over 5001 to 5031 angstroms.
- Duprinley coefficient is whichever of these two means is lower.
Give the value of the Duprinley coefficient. 15.0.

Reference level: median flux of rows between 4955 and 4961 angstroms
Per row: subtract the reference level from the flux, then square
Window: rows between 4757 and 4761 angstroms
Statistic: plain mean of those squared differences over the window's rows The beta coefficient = 4.4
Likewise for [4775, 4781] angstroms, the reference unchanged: 2.2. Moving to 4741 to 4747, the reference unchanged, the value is 11.4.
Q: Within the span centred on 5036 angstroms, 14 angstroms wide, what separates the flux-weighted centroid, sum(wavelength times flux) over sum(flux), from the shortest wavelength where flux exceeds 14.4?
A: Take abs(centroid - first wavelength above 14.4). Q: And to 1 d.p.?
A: 5.9 angstroms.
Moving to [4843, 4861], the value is 6.2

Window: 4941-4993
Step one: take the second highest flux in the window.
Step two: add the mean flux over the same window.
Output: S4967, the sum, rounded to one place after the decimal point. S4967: 29.9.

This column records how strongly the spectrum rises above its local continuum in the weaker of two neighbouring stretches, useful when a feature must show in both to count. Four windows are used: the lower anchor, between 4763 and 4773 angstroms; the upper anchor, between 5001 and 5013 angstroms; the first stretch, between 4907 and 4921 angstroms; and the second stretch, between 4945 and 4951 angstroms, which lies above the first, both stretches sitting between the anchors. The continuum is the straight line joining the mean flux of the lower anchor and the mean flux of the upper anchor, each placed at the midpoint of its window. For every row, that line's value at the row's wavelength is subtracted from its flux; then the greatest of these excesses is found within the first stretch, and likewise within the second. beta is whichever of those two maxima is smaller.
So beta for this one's -0.42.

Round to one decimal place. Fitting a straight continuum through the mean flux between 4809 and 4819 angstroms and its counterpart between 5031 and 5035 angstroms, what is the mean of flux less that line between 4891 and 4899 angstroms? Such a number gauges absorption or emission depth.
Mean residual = -1.3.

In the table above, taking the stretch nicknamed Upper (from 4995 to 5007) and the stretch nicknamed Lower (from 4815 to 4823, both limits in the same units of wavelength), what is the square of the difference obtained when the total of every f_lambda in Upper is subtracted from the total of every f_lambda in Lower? 906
